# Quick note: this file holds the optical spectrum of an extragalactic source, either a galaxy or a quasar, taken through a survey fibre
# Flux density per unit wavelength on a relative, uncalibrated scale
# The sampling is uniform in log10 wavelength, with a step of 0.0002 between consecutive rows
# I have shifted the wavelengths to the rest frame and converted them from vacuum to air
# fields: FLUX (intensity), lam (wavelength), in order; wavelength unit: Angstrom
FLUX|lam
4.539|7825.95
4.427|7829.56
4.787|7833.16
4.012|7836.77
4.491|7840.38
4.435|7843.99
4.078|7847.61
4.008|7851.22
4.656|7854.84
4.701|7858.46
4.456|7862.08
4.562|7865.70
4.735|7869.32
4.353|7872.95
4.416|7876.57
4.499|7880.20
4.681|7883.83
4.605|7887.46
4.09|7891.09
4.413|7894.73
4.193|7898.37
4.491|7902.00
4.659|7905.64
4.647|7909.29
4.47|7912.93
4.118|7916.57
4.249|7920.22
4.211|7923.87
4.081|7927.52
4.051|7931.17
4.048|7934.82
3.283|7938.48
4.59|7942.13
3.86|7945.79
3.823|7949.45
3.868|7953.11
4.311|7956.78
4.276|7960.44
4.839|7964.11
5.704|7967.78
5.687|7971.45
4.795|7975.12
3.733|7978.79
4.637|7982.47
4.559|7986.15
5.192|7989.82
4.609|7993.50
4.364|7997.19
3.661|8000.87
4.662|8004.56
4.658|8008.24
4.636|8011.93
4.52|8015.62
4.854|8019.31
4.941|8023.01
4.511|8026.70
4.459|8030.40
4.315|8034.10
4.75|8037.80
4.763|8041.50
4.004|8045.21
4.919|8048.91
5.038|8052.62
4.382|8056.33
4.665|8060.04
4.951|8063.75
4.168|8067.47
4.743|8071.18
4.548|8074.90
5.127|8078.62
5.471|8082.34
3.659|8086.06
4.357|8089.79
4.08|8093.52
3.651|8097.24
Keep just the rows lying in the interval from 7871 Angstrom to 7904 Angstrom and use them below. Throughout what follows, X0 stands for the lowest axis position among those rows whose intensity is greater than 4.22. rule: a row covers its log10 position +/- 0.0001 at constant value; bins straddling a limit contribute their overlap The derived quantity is 7872.95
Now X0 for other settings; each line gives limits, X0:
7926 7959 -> 7942.13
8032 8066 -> 8034.10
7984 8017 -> 7986.15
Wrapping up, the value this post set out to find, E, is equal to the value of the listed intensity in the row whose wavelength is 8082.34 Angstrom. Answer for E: 5.471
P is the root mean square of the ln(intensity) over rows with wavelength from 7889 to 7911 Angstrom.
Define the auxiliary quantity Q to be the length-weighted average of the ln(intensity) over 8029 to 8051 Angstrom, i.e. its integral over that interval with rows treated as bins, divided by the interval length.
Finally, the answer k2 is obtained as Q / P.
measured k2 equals 1.02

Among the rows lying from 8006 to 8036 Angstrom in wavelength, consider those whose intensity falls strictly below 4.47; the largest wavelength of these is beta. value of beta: 8034.10 Angstrom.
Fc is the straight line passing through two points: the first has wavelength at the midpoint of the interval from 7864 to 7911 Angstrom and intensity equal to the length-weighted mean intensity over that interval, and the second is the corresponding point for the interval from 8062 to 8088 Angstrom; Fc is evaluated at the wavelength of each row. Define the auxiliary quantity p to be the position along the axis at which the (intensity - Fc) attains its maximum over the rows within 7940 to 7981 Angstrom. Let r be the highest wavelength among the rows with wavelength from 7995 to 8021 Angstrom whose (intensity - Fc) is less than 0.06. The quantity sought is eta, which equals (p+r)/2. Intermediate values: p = 7967.78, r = 8015.62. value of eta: 7991.7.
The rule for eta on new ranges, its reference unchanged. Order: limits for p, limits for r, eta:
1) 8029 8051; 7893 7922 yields 7984.6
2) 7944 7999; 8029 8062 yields 8013.9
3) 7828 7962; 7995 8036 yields 7933.6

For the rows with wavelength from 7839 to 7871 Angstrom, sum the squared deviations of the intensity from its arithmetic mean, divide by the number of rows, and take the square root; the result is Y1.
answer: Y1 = 0.24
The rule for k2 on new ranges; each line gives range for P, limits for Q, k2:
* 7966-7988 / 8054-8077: 0.97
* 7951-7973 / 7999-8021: 0.96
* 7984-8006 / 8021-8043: 1.02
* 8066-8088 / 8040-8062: 1.00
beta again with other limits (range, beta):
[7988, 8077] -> 8067.47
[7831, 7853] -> 7851.22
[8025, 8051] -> 8045.21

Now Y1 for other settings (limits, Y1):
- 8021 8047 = 0.29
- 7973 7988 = 0.41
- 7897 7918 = 0.21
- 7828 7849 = 0.26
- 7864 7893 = 0.19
